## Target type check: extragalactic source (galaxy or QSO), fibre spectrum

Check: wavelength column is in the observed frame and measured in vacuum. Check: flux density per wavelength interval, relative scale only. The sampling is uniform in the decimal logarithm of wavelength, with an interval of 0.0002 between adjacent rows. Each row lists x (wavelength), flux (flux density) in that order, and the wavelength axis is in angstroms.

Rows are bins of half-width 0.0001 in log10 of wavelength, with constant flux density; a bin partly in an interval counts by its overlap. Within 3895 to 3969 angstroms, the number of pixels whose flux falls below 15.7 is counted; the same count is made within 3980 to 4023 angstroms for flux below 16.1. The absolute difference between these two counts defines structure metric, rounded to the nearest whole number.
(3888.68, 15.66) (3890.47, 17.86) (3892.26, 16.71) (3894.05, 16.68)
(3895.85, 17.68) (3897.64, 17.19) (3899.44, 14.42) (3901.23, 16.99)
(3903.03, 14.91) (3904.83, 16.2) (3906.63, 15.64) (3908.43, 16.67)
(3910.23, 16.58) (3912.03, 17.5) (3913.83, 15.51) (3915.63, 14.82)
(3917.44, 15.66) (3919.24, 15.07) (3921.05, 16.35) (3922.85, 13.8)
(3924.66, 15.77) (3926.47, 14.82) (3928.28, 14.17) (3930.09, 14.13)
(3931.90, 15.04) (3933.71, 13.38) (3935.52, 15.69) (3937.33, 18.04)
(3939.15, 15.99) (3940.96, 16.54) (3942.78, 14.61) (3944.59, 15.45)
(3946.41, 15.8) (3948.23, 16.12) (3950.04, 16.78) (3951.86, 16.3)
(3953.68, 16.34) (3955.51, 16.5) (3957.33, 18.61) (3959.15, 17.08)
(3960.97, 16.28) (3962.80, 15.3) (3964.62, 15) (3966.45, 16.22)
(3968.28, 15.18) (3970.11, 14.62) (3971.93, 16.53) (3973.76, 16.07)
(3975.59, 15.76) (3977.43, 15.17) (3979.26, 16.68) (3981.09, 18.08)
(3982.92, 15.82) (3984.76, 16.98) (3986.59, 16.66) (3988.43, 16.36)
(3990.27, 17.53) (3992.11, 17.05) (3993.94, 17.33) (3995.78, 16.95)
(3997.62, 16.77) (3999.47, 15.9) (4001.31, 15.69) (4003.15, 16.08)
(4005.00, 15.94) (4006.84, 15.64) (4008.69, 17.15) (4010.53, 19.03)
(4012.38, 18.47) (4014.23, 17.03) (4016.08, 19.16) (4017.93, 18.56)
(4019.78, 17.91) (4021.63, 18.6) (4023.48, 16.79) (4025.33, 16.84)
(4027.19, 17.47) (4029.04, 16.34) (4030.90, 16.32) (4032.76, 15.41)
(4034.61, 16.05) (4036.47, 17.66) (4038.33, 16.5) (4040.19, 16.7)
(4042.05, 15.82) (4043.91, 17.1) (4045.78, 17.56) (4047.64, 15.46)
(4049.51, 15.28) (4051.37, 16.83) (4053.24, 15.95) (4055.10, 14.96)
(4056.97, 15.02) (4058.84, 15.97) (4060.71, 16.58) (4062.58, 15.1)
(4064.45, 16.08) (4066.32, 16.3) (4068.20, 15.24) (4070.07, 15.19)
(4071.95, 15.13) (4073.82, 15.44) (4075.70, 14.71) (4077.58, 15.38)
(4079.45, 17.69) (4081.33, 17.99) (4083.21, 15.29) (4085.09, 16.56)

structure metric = 13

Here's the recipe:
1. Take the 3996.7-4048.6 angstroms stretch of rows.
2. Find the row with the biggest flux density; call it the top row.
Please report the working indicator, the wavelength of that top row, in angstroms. 4016.08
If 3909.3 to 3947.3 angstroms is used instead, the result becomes 3937.33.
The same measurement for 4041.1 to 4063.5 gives 4045.78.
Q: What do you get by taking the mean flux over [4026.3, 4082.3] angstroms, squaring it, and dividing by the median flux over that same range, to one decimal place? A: 16.2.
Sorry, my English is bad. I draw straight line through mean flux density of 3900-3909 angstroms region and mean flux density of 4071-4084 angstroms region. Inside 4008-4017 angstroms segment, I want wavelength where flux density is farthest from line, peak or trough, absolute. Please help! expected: 4016.08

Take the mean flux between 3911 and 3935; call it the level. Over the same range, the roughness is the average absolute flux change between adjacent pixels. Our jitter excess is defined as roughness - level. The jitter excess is -13.9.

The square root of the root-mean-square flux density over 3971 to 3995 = 4.08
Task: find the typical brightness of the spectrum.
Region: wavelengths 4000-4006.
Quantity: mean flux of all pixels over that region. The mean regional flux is 15.9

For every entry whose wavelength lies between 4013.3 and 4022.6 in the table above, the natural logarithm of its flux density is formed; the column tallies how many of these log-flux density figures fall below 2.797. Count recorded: 0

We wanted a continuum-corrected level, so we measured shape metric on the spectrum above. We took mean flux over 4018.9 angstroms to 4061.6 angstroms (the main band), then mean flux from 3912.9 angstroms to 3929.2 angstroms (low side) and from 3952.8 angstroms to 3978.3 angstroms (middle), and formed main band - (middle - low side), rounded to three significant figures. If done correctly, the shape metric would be 15.5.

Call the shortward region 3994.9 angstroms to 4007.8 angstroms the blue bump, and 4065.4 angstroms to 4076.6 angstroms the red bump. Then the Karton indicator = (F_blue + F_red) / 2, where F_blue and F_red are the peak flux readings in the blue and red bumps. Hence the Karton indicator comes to 16.6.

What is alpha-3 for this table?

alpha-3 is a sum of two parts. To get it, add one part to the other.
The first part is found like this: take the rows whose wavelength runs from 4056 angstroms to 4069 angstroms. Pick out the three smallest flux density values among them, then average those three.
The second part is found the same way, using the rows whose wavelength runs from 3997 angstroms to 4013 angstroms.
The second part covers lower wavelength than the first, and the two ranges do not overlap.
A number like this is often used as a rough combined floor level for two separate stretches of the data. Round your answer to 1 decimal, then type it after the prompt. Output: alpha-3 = 30.9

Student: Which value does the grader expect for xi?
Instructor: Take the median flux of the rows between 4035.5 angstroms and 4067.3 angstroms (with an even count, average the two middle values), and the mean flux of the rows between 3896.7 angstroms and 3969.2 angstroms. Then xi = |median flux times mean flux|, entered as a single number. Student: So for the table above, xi 254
